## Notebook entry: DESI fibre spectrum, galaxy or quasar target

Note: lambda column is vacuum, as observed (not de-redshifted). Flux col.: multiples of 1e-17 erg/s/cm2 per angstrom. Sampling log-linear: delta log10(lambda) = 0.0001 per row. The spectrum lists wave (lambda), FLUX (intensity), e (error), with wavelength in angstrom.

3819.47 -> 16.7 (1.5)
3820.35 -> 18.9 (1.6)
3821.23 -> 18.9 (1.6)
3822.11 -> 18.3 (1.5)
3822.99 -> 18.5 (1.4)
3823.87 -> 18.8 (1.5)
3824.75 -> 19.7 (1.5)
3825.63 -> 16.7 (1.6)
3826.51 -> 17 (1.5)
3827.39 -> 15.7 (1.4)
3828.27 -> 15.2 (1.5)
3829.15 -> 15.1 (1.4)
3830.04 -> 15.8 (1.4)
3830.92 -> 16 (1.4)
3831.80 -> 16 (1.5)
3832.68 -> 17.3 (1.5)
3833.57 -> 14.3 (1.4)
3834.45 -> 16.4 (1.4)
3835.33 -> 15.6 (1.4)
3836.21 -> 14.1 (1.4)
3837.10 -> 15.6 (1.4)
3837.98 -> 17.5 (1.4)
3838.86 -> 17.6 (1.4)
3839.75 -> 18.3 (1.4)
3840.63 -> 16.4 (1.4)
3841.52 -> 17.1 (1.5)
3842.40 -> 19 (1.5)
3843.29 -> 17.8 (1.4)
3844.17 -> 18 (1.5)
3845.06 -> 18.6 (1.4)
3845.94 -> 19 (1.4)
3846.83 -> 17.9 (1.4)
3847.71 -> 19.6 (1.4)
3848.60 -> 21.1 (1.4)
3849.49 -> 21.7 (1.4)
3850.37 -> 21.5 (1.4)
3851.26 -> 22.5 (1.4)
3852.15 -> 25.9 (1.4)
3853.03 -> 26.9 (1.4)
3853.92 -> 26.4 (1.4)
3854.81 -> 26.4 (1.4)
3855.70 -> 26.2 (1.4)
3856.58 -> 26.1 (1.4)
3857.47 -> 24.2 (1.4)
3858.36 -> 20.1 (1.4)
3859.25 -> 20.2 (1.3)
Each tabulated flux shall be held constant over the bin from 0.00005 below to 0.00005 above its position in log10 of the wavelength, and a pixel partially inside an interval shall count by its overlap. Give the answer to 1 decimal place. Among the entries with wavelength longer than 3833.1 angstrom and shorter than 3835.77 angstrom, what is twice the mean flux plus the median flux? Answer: 46.5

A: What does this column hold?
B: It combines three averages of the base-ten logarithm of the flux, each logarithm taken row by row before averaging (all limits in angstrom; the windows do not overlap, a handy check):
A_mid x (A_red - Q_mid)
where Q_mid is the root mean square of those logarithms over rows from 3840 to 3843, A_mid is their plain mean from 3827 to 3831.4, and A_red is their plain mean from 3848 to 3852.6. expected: 0.13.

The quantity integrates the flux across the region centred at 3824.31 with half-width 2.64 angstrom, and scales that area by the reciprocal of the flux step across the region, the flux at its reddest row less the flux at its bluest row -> -74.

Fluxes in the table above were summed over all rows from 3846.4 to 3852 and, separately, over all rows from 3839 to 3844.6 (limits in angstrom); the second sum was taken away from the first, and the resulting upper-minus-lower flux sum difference 18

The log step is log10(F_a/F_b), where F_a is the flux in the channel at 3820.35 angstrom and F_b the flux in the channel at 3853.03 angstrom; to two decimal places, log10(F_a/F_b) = -0.15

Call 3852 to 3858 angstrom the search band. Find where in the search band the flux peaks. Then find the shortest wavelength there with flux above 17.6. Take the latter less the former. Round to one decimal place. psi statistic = -0.9 angstrom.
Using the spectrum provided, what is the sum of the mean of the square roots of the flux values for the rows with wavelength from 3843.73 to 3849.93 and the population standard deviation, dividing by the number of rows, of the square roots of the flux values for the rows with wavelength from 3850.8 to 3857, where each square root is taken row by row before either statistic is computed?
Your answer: 4.54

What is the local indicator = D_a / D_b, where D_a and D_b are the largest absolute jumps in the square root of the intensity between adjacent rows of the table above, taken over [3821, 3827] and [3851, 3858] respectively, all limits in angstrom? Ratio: 1.0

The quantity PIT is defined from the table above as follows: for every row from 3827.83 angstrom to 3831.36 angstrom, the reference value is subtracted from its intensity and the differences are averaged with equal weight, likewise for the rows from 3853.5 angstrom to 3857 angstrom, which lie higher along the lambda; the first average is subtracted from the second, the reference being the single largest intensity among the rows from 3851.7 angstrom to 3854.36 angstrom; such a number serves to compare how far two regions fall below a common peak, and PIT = 11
